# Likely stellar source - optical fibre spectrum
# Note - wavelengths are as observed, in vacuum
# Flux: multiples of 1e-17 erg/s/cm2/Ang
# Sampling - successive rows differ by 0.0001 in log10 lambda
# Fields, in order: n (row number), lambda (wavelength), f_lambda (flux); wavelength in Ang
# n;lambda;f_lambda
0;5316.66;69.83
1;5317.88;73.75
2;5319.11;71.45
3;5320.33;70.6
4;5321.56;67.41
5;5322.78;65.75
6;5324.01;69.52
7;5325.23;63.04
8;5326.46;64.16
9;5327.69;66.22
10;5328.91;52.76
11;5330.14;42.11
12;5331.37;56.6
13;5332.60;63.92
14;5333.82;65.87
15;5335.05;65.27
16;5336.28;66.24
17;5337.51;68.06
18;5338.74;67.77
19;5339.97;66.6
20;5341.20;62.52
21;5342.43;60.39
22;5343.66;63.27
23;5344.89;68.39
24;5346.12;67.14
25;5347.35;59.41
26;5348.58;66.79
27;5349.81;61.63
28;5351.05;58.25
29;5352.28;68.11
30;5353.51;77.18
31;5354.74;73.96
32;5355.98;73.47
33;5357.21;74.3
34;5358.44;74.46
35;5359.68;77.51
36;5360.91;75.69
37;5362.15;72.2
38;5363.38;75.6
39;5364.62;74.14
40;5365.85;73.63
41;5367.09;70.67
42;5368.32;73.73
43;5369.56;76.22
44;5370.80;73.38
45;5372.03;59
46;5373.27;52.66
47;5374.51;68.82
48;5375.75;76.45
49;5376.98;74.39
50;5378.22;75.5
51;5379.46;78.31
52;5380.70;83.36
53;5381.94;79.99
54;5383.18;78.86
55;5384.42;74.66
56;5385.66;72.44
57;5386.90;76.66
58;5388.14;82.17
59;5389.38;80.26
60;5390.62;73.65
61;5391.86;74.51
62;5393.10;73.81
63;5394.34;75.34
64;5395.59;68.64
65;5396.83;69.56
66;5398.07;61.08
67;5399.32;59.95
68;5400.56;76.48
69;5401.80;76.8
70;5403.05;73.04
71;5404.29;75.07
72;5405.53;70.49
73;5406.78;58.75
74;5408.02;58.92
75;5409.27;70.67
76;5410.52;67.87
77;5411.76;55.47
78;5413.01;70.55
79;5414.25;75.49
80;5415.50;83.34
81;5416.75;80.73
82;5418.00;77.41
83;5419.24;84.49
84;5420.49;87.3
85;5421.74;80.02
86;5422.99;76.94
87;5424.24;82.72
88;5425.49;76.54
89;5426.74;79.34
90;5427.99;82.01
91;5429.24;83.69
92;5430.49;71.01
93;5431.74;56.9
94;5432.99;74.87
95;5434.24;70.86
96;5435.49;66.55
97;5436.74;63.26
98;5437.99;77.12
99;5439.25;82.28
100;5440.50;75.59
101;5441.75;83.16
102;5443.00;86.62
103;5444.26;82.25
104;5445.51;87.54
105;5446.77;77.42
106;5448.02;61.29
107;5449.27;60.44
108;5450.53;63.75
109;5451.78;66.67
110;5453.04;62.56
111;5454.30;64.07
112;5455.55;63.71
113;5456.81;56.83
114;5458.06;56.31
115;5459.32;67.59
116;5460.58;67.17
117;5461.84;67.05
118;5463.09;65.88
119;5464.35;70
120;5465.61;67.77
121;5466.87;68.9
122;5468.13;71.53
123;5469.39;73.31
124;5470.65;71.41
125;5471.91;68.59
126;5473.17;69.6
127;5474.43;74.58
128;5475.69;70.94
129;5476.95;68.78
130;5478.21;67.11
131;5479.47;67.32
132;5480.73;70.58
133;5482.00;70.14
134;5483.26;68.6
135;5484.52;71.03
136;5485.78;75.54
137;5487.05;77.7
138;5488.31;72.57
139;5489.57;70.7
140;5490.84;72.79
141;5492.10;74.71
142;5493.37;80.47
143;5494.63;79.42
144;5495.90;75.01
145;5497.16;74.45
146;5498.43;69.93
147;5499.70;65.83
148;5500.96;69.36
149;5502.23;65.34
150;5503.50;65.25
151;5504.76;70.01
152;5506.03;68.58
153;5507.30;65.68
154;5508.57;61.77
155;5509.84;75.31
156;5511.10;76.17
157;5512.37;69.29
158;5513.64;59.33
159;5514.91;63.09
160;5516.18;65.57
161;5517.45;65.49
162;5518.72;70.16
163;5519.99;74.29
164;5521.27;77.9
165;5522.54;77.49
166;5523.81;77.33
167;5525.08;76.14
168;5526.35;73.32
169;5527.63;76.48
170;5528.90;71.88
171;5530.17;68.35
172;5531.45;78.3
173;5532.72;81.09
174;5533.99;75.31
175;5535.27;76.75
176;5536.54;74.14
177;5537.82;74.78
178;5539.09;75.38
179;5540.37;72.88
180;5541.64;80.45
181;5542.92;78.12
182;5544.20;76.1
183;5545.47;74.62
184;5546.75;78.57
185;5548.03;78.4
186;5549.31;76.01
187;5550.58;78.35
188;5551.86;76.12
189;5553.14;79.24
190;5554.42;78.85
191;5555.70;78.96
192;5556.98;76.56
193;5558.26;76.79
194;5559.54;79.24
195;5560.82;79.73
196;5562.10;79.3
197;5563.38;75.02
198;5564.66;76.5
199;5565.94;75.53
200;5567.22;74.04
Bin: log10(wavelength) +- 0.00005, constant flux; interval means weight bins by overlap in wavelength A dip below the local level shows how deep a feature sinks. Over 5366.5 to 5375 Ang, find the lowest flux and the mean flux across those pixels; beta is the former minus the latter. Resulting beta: -15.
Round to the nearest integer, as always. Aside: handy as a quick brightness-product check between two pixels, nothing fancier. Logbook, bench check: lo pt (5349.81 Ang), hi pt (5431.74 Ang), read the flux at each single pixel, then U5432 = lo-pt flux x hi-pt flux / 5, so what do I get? 701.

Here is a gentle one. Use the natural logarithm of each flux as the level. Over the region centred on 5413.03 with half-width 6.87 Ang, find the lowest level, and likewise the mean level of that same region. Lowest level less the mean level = -0.24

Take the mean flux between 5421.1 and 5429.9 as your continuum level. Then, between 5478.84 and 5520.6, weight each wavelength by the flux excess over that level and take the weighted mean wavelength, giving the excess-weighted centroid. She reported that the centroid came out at 5501.9 Ang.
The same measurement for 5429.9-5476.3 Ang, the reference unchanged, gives 5454.7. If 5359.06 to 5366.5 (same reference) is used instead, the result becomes 5363.2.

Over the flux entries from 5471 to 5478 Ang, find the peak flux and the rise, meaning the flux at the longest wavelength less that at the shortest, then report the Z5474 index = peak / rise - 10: 383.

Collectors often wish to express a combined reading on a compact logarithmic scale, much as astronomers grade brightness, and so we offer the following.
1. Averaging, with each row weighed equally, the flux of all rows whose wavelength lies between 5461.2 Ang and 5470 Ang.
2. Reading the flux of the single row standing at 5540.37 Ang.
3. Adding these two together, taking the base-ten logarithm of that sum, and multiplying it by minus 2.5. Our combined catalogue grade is -5.38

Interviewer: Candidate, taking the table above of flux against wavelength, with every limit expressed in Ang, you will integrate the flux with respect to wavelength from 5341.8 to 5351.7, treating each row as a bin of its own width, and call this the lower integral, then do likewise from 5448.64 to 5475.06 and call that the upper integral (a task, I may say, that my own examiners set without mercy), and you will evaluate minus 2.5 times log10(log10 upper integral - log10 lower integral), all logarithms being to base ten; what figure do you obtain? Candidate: 0.9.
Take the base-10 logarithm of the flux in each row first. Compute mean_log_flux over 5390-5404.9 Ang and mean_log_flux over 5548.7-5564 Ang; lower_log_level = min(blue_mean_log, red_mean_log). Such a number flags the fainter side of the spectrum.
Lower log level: 1.853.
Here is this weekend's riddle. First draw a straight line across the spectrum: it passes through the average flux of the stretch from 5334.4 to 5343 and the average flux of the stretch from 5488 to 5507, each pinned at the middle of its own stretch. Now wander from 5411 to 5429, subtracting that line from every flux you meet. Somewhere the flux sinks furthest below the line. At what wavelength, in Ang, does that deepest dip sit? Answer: 5411.76 Ang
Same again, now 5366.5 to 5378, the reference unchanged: 5373.27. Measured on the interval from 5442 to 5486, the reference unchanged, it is 5458.06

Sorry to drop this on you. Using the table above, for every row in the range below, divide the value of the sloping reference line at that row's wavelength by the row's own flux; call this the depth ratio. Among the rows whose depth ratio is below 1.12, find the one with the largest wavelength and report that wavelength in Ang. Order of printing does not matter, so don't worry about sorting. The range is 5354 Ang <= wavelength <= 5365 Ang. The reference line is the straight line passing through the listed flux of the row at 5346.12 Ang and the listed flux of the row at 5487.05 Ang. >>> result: 5364.62 Ang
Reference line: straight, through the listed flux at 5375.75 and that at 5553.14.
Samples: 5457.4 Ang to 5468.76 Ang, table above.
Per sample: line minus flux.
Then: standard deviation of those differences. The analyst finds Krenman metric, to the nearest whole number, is 4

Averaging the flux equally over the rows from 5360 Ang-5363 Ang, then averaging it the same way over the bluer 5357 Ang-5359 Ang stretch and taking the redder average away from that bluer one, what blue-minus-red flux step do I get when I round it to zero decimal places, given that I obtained 0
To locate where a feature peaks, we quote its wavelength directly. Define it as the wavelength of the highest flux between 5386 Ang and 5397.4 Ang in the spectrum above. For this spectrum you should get 5388.14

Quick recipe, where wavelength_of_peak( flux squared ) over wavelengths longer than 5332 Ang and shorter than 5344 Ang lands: 5337.51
